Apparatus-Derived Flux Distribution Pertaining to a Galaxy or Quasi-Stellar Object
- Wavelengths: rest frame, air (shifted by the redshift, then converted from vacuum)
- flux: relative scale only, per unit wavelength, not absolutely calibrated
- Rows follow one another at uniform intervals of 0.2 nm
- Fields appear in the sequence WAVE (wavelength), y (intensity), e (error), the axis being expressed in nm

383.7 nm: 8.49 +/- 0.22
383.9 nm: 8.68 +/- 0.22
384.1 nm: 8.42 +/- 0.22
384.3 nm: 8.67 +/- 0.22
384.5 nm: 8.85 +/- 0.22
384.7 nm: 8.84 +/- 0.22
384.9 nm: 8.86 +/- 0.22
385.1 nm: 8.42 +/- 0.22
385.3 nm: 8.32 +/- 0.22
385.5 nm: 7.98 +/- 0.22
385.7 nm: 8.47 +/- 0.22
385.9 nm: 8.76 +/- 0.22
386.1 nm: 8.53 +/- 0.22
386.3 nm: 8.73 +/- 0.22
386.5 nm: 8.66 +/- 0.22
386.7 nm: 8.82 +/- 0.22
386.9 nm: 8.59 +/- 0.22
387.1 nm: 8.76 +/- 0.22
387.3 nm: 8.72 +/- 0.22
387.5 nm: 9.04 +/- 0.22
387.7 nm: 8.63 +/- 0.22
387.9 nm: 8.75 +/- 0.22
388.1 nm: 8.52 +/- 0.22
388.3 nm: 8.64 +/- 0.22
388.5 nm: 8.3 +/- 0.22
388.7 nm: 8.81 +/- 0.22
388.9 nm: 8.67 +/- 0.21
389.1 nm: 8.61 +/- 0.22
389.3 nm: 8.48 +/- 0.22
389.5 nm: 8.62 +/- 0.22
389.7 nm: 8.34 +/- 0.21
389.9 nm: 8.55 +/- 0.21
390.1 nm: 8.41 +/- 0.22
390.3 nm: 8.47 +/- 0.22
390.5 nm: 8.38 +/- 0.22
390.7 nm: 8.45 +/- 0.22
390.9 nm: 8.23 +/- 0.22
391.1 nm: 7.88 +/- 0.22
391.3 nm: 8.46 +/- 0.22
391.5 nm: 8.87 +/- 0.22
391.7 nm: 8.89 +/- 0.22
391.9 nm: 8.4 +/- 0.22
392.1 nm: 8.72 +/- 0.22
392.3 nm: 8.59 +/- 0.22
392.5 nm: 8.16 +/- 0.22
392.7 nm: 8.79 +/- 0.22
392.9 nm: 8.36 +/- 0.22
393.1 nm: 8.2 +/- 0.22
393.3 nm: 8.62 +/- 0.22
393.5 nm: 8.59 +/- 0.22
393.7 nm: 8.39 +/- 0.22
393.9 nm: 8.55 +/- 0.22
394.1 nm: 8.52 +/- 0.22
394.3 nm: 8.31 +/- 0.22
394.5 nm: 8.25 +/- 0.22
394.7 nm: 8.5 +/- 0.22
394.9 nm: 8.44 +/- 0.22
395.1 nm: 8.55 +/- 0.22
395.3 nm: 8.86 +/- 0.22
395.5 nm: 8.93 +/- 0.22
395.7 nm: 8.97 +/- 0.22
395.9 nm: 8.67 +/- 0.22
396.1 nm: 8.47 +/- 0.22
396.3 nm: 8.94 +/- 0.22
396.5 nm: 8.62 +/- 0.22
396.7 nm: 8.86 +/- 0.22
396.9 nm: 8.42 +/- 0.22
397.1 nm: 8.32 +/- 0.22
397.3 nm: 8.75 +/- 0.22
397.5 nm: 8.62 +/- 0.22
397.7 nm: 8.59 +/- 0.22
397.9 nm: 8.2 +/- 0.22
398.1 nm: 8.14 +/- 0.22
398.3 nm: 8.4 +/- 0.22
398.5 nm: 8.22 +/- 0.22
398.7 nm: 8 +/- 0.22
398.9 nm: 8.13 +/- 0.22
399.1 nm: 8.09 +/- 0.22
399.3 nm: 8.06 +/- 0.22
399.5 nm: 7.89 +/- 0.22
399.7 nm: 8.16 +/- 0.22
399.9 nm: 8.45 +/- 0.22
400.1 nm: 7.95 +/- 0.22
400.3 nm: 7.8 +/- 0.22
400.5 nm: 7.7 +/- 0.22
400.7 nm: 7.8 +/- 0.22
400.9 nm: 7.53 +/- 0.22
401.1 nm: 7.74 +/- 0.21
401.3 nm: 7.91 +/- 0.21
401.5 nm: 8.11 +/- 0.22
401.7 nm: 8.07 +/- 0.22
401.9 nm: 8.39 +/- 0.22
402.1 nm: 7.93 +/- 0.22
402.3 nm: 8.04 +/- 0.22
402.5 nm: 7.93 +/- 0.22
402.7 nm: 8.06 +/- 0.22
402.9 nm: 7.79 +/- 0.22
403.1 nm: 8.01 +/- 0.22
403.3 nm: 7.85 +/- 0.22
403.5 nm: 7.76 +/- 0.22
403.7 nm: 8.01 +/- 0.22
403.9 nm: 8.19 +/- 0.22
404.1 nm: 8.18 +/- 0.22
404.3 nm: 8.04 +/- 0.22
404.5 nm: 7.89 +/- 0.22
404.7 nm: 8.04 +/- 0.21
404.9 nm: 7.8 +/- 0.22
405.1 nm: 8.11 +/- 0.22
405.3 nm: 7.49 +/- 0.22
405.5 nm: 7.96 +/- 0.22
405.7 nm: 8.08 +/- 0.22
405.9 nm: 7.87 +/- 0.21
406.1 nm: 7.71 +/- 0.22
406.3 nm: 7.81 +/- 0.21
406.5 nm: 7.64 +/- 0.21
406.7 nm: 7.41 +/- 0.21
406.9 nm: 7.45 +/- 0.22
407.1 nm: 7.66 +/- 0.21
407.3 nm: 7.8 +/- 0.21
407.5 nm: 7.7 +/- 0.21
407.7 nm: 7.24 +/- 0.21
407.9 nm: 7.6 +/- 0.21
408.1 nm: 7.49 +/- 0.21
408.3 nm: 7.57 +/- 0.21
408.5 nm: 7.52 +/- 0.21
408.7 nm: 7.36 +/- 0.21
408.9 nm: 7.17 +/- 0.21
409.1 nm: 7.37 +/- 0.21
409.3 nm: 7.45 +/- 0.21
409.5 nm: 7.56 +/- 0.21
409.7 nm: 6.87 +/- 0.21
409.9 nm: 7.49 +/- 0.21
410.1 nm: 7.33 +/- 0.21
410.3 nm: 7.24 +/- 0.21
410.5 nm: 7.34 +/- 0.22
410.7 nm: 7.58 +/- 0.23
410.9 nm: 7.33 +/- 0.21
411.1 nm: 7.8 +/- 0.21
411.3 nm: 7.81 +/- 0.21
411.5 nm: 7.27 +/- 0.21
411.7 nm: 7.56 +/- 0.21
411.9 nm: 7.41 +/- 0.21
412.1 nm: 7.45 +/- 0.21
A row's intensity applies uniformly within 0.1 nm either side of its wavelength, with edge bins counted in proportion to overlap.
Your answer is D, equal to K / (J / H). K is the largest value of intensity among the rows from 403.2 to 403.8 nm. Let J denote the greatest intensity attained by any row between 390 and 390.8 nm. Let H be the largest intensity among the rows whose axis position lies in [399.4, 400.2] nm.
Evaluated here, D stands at 8.0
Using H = 8.45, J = 8.47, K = 8.01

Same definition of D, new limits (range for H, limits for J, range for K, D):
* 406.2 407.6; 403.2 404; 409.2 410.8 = 7.2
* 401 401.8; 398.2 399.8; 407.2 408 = 7.5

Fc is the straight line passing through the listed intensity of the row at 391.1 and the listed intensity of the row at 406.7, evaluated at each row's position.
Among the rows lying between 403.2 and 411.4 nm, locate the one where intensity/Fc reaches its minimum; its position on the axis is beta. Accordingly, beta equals 409.7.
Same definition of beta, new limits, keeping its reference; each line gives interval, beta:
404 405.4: 405.3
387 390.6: 388.5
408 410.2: 409.7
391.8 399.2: 392.5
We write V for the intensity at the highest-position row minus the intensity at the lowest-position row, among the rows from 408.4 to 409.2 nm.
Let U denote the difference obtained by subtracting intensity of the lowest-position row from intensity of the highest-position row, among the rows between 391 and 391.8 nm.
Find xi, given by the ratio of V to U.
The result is -0.1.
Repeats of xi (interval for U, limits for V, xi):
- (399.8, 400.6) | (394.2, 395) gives -0.2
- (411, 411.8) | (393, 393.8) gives -0.8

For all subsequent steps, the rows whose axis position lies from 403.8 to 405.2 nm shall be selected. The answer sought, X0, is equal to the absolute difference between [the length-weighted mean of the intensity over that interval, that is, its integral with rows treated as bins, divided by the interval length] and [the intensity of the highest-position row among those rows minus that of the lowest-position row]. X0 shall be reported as 8.1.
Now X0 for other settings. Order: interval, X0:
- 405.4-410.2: 8.2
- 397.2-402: 8.5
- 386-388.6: 8.9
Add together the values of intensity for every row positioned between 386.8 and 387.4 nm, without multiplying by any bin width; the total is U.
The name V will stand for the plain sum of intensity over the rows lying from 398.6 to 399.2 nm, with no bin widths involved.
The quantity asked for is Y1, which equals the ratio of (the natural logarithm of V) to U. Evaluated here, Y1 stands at 0.122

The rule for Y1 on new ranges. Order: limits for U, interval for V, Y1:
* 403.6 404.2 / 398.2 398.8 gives 0.131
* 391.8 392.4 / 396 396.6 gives 0.127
